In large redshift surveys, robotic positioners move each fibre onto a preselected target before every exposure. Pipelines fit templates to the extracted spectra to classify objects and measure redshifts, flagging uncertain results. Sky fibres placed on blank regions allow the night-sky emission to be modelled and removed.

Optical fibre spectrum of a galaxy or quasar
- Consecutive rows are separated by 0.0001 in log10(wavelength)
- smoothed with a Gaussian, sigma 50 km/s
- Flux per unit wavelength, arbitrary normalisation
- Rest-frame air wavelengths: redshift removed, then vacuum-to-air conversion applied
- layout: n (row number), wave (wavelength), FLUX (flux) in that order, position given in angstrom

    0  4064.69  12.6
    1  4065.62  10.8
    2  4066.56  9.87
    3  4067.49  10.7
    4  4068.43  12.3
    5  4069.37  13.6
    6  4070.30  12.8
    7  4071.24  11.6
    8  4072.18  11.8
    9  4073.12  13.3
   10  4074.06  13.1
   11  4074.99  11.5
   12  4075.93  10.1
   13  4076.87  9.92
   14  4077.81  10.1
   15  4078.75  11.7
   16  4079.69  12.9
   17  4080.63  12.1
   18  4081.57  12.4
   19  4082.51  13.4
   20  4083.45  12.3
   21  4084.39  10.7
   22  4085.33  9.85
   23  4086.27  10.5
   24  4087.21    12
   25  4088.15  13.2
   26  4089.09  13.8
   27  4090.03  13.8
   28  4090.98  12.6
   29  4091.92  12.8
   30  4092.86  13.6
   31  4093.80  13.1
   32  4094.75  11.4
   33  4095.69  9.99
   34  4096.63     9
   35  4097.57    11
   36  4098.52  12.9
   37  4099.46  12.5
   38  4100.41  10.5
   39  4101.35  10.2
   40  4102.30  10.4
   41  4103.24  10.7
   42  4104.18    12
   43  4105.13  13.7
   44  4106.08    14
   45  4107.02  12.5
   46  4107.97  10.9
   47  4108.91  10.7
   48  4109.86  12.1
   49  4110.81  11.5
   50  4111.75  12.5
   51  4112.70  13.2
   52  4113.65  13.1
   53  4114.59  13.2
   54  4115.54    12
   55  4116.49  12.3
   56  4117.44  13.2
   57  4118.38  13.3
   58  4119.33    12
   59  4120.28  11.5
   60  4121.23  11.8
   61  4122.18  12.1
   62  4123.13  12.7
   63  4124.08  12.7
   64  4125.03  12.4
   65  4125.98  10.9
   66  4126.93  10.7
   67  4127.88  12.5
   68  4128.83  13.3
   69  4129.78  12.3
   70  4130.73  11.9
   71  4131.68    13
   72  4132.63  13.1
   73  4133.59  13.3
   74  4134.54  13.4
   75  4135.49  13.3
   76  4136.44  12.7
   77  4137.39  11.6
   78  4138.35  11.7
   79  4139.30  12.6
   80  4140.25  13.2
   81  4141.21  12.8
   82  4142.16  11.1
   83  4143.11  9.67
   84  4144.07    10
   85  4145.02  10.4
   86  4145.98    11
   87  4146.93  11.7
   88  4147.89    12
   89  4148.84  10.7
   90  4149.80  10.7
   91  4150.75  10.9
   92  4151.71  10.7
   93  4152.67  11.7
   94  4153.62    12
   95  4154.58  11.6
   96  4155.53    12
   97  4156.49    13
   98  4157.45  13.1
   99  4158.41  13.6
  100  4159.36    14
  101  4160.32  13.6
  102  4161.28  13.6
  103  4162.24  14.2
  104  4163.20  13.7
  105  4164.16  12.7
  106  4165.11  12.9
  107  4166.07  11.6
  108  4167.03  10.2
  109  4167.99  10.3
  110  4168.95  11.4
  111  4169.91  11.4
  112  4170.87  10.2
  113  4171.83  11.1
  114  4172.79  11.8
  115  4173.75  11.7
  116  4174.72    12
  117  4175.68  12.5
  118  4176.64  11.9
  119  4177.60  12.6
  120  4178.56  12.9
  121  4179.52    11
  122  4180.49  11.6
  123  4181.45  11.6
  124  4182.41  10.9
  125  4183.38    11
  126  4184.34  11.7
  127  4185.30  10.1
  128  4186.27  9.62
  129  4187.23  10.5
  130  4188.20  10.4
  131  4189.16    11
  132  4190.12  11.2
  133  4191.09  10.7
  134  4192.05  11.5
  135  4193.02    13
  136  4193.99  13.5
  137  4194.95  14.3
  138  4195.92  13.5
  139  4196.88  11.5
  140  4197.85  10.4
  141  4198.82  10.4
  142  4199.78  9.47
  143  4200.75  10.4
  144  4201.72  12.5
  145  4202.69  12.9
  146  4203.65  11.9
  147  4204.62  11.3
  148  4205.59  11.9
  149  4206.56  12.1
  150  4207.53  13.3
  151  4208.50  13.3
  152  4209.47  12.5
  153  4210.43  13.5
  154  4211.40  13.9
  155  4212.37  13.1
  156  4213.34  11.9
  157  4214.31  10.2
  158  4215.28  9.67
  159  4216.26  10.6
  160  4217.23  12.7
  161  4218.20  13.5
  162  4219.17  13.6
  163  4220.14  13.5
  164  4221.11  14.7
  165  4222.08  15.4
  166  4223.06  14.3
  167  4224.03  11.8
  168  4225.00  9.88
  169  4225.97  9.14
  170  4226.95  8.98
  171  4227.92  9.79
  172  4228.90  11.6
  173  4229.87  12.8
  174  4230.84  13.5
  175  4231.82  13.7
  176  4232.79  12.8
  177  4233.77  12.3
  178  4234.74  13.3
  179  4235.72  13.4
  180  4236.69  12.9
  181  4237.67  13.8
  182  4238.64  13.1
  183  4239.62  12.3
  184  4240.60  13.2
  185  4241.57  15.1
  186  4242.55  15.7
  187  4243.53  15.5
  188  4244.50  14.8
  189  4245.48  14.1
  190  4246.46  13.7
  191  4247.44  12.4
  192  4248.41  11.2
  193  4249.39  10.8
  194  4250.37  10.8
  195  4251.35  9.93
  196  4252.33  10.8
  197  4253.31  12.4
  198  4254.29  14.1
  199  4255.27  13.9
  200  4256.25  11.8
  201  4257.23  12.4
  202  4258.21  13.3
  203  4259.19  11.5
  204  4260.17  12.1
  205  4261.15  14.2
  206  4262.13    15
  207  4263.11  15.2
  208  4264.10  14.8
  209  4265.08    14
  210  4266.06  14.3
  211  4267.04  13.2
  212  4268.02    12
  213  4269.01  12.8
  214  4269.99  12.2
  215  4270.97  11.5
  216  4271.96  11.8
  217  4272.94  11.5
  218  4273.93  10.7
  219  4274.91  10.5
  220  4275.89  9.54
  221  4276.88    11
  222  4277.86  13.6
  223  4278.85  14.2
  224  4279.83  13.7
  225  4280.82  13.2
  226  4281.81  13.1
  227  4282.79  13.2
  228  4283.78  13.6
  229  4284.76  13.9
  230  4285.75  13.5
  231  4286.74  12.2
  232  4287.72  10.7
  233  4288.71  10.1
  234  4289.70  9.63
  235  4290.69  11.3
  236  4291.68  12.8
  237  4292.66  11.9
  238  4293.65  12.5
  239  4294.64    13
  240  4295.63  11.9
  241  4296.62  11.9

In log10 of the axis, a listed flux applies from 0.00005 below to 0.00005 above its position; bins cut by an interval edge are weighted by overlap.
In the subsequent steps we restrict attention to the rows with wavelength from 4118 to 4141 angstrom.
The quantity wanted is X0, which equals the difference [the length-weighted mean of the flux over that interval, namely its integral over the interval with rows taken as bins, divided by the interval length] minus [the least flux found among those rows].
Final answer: 1.71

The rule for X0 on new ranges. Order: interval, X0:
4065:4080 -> 1.76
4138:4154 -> 1.67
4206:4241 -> 3.52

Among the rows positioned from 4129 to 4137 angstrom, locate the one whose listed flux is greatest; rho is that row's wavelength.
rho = 4134.54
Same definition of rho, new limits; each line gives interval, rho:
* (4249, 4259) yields 4254.29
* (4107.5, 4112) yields 4111.75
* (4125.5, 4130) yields 4128.83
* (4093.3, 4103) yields 4093.80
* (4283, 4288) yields 4284.76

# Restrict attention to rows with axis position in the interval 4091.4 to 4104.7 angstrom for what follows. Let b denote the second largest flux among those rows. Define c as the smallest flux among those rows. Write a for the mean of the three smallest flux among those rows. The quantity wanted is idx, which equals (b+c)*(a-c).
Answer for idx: 16.1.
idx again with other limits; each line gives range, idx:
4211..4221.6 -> 11.5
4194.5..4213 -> 14.5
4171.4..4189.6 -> 9.3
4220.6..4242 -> 7.8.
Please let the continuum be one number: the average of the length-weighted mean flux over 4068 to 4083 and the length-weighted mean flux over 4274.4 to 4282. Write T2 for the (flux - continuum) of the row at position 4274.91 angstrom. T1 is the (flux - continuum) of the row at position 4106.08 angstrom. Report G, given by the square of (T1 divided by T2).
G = 1.2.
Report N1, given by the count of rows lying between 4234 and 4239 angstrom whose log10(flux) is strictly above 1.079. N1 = 5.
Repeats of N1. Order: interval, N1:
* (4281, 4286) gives 5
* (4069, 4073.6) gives 3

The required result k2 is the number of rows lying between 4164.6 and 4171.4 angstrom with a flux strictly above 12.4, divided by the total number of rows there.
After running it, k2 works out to 0.14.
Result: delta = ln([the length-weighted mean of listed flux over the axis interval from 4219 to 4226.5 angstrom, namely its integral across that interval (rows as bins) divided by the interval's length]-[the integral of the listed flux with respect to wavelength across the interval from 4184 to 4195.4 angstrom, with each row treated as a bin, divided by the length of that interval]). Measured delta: 0.2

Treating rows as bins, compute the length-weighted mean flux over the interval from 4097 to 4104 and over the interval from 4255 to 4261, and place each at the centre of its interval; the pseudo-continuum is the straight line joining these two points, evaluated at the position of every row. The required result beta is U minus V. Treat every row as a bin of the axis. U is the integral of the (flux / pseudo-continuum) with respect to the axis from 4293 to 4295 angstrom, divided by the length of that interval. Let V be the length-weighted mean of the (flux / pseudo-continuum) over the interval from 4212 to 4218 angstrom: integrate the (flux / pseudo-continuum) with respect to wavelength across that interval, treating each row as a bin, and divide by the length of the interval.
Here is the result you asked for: 0.05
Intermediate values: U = 0.98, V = 0.938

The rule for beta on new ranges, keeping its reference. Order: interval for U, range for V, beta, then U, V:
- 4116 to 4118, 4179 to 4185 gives 0.18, 1.13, 0.948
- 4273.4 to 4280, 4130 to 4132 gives -0.16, 0.93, 1.084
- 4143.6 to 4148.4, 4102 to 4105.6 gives -0.10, 0.95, 1.051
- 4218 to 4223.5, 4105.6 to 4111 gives 0.10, 1.16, 1.064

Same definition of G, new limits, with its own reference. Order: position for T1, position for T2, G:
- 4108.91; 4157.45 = 2.6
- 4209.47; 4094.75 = 0.2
